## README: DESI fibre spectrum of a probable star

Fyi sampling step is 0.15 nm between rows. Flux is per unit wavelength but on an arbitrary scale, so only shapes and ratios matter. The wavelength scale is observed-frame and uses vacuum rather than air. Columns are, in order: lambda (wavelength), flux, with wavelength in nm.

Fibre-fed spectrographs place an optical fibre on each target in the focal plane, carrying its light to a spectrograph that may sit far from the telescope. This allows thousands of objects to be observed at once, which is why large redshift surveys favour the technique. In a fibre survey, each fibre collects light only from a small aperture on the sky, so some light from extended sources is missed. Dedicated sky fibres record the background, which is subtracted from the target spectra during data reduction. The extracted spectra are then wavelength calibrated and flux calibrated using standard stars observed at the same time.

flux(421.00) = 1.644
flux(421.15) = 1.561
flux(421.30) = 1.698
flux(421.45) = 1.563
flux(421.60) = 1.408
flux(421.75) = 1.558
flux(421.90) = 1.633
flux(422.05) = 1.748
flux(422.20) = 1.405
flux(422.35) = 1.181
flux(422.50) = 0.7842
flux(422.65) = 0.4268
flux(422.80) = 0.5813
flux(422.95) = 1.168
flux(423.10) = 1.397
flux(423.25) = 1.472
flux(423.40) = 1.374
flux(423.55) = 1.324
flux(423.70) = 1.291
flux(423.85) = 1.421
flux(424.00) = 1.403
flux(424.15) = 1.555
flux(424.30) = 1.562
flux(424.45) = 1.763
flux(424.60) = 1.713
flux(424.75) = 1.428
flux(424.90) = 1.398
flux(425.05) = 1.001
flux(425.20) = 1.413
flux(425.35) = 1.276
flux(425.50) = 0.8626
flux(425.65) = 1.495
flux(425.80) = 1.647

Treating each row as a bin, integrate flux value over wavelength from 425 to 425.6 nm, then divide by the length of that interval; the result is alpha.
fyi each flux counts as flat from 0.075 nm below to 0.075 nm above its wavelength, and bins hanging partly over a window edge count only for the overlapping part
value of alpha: 1.16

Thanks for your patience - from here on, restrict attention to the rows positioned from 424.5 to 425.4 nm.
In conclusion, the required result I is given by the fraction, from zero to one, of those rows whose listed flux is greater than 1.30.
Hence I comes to 0.67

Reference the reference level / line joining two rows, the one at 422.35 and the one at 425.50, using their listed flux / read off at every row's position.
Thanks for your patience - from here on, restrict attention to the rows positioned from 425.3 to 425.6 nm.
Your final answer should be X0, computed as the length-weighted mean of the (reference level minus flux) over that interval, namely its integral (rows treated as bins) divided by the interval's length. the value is -0.22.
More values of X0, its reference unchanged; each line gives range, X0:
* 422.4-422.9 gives 0.50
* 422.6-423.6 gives -0.01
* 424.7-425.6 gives -0.33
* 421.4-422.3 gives -0.31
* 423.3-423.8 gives -0.28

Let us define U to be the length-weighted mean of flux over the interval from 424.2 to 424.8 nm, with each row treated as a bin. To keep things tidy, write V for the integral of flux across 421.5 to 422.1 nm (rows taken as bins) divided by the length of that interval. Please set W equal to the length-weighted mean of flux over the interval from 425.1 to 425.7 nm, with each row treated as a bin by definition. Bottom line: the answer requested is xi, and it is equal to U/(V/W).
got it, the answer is 1.3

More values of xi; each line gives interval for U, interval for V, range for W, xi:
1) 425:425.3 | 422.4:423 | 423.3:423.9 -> 2.2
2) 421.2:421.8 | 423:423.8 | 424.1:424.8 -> 1.8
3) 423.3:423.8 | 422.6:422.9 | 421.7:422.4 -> 3.6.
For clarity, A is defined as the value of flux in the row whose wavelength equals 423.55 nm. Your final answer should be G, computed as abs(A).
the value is 1.32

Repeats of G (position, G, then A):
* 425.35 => 1.28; 1.276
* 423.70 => 1.29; 1.291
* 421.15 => 1.56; 1.561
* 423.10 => 1.40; 1.397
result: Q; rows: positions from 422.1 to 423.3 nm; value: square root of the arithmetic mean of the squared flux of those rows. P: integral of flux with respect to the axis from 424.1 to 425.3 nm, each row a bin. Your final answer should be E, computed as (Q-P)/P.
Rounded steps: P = 1.77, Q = 1.12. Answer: -0.37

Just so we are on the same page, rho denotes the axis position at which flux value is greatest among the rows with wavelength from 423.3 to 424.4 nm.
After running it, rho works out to 424.30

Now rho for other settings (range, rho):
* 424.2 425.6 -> 424.45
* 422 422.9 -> 422.05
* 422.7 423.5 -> 423.25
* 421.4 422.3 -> 422.05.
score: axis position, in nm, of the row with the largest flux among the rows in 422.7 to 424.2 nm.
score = 424.15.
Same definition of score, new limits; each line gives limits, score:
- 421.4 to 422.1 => 422.05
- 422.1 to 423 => 422.20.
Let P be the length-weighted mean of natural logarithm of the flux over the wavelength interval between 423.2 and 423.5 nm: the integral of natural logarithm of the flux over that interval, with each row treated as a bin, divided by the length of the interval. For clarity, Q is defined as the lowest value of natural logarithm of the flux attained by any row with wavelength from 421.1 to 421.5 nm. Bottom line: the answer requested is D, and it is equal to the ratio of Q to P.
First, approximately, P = 0.34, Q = 0.4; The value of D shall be 1.3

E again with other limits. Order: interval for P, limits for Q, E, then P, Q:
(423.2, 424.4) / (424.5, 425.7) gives -0.22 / 1.72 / 1.35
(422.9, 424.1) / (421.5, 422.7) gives -0.18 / 1.64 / 1.34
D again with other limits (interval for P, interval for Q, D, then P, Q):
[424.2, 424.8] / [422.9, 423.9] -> 0.3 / 0.48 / 0.2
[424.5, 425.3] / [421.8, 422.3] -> 1.1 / 0.32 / 0.3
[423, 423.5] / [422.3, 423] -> -2.6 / 0.33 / -0.9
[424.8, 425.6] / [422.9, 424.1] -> 0.9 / 0.17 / 0.2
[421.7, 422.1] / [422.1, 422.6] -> -0.5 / 0.50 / -0.2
